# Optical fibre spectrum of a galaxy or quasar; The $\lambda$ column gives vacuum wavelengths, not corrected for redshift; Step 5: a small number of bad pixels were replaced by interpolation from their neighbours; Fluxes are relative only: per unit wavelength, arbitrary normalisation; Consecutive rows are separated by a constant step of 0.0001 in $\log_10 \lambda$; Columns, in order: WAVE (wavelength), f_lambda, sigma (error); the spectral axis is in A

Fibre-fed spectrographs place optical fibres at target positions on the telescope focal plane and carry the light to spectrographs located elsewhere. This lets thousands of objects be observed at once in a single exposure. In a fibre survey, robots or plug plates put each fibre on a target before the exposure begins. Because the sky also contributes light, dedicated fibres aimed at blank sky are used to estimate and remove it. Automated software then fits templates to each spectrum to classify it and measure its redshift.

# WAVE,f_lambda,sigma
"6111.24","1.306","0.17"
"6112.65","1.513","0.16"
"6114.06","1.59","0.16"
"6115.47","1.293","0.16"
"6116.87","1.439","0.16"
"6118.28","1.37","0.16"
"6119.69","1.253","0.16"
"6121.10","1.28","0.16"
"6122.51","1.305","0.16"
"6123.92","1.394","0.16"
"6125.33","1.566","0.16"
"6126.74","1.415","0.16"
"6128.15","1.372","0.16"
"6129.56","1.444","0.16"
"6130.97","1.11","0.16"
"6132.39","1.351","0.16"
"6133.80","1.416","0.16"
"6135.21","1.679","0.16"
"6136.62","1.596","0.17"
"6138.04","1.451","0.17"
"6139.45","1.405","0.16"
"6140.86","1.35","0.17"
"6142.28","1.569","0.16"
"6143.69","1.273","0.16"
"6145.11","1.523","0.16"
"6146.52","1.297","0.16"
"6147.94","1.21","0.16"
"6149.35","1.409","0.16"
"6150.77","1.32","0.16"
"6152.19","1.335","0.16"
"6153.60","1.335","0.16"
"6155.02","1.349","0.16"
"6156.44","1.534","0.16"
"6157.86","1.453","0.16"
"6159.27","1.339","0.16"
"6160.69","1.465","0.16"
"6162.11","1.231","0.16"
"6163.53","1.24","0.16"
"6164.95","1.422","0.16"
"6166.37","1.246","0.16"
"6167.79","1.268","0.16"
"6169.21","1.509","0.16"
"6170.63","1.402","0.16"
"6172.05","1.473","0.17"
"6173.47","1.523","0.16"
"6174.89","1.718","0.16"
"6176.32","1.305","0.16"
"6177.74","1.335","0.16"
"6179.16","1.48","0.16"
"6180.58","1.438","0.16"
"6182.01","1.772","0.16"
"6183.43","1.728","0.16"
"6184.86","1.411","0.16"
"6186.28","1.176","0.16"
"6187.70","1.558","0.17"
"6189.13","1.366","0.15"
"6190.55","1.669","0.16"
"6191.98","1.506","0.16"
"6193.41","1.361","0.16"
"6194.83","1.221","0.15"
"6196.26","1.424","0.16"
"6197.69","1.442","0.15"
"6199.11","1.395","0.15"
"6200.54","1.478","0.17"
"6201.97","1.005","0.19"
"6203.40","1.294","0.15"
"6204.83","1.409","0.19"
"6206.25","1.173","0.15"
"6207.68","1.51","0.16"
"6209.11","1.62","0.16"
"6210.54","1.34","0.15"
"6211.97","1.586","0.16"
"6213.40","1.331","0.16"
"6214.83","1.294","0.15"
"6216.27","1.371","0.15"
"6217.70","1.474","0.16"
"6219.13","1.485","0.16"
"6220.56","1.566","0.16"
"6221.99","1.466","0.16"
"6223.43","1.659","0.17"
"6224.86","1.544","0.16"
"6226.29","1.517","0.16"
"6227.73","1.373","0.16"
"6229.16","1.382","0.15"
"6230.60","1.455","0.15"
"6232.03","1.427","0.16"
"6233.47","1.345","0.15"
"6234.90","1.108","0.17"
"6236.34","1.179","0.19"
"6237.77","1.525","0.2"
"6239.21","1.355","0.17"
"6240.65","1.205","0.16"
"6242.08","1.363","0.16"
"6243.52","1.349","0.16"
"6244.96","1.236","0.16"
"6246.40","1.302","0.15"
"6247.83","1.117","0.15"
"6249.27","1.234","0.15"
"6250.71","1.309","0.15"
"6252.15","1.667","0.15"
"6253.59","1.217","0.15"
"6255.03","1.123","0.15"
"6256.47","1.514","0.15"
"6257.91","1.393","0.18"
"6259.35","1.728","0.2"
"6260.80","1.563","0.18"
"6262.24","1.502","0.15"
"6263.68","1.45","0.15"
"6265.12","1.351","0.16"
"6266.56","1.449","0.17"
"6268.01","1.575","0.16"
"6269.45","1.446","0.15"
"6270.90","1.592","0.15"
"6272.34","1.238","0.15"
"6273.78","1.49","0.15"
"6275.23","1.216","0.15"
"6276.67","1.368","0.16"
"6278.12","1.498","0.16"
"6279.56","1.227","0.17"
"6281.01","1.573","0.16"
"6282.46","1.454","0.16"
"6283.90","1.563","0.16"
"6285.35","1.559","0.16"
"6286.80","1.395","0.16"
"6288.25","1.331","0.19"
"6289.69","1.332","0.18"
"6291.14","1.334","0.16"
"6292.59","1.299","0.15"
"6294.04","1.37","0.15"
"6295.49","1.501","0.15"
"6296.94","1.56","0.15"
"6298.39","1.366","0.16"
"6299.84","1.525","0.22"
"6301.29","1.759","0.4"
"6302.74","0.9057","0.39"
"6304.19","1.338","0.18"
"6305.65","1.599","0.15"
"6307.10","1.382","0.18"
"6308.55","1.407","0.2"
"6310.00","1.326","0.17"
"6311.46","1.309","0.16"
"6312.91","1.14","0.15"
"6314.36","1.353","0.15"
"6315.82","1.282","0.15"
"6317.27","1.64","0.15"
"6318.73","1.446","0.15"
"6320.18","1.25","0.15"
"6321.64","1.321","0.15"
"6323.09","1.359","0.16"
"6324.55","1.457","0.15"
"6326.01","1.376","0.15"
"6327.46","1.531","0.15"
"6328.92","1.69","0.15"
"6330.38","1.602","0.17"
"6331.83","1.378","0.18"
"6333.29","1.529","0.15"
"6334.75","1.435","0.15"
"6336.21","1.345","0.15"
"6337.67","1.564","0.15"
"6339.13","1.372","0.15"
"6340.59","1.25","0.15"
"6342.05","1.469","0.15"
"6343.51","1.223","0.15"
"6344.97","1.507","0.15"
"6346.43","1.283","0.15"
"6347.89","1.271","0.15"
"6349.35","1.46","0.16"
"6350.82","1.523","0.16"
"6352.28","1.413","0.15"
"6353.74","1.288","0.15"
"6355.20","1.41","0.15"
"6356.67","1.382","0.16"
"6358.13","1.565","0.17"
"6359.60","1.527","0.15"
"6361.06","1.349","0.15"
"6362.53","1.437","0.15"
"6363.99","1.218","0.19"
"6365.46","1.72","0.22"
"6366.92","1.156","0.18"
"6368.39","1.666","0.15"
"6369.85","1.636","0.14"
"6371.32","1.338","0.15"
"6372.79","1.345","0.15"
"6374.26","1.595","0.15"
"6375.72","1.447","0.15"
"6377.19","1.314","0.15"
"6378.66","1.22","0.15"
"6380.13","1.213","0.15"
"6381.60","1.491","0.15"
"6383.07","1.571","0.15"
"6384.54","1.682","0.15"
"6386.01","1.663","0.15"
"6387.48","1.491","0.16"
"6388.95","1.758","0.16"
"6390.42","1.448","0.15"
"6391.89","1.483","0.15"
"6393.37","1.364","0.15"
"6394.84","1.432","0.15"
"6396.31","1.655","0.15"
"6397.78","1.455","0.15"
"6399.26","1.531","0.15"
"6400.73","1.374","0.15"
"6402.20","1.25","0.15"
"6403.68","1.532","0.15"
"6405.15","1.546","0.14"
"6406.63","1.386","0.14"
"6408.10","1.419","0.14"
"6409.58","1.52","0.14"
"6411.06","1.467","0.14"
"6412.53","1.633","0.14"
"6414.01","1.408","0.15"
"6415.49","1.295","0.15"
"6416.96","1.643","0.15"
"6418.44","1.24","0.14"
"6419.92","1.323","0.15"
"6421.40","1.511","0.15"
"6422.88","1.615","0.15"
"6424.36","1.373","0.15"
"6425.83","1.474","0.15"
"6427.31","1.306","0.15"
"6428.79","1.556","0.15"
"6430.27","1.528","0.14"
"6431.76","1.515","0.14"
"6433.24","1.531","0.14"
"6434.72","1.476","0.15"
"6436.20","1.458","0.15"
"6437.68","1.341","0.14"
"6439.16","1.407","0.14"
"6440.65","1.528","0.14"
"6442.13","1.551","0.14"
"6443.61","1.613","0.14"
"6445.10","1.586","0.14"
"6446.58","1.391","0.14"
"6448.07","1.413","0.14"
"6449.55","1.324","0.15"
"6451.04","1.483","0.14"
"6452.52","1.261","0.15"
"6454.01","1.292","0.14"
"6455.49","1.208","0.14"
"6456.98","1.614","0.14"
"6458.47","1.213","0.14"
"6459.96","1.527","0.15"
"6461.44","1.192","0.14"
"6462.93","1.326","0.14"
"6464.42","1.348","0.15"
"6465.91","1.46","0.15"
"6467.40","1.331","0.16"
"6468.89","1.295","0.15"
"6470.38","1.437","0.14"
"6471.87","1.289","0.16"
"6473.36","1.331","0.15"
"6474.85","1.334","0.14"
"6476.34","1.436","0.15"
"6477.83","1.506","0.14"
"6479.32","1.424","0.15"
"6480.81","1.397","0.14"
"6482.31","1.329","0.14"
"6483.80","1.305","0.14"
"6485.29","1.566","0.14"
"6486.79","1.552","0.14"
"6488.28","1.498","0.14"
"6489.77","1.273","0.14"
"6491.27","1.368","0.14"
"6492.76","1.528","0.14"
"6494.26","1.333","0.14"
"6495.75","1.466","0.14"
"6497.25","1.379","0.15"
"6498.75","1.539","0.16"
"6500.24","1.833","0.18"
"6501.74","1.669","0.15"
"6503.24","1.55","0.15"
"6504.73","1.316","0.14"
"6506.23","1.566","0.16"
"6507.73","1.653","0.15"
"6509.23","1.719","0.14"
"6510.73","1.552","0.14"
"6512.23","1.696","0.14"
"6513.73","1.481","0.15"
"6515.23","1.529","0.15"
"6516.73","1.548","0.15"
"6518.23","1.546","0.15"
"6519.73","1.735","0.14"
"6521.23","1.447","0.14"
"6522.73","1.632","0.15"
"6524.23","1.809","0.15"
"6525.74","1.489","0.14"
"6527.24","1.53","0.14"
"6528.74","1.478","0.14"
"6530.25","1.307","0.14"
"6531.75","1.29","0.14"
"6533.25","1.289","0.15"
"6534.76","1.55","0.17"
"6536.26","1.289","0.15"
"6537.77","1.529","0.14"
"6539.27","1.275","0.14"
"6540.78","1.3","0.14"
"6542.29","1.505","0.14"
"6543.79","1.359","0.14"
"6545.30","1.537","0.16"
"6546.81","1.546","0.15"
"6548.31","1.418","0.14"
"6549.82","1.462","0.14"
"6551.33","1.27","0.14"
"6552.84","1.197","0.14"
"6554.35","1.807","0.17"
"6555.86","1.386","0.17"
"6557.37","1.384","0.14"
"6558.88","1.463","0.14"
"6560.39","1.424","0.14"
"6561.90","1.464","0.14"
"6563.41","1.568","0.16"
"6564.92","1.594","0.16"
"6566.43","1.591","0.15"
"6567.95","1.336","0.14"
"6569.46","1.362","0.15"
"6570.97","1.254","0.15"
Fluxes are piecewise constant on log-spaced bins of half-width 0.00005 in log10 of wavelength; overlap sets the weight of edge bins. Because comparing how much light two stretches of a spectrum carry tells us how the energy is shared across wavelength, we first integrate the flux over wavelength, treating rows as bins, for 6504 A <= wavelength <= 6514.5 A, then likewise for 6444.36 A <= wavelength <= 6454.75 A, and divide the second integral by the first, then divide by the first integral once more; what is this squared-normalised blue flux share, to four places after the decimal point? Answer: 0.0534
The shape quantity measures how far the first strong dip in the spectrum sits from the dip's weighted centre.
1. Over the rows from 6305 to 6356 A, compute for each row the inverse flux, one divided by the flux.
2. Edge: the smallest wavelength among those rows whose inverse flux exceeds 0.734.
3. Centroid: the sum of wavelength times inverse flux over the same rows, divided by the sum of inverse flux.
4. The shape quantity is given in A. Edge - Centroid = -20.4 A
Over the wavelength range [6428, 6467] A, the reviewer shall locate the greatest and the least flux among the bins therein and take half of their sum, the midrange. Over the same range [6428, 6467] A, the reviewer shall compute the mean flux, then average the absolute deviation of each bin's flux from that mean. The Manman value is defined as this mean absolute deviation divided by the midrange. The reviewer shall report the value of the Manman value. 0.078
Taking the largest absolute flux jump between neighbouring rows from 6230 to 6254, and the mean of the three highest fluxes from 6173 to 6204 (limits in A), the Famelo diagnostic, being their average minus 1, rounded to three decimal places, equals 0.095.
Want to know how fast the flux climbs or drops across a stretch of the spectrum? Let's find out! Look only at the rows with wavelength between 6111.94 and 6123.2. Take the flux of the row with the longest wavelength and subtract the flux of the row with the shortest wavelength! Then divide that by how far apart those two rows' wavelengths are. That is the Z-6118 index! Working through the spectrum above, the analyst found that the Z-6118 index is -0.021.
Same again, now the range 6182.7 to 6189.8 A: -0.064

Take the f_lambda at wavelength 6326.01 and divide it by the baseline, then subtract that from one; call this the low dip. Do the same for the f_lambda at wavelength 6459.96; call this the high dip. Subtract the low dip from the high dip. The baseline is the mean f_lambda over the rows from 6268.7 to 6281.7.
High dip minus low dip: -0.11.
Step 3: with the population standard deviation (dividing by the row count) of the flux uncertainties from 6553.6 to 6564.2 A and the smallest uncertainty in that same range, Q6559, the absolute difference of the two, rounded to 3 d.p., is 0.126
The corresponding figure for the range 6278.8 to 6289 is 0.150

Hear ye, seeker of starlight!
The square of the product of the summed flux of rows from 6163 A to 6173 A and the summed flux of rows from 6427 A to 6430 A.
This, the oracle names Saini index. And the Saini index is 749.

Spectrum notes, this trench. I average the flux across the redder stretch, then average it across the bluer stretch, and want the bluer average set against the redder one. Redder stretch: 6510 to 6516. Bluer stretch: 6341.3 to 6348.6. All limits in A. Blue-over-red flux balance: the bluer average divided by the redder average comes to 0.86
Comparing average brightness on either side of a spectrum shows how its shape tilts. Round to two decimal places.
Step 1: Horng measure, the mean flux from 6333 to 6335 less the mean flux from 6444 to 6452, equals 0.04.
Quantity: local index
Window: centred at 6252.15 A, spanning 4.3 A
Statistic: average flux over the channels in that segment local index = 1.40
